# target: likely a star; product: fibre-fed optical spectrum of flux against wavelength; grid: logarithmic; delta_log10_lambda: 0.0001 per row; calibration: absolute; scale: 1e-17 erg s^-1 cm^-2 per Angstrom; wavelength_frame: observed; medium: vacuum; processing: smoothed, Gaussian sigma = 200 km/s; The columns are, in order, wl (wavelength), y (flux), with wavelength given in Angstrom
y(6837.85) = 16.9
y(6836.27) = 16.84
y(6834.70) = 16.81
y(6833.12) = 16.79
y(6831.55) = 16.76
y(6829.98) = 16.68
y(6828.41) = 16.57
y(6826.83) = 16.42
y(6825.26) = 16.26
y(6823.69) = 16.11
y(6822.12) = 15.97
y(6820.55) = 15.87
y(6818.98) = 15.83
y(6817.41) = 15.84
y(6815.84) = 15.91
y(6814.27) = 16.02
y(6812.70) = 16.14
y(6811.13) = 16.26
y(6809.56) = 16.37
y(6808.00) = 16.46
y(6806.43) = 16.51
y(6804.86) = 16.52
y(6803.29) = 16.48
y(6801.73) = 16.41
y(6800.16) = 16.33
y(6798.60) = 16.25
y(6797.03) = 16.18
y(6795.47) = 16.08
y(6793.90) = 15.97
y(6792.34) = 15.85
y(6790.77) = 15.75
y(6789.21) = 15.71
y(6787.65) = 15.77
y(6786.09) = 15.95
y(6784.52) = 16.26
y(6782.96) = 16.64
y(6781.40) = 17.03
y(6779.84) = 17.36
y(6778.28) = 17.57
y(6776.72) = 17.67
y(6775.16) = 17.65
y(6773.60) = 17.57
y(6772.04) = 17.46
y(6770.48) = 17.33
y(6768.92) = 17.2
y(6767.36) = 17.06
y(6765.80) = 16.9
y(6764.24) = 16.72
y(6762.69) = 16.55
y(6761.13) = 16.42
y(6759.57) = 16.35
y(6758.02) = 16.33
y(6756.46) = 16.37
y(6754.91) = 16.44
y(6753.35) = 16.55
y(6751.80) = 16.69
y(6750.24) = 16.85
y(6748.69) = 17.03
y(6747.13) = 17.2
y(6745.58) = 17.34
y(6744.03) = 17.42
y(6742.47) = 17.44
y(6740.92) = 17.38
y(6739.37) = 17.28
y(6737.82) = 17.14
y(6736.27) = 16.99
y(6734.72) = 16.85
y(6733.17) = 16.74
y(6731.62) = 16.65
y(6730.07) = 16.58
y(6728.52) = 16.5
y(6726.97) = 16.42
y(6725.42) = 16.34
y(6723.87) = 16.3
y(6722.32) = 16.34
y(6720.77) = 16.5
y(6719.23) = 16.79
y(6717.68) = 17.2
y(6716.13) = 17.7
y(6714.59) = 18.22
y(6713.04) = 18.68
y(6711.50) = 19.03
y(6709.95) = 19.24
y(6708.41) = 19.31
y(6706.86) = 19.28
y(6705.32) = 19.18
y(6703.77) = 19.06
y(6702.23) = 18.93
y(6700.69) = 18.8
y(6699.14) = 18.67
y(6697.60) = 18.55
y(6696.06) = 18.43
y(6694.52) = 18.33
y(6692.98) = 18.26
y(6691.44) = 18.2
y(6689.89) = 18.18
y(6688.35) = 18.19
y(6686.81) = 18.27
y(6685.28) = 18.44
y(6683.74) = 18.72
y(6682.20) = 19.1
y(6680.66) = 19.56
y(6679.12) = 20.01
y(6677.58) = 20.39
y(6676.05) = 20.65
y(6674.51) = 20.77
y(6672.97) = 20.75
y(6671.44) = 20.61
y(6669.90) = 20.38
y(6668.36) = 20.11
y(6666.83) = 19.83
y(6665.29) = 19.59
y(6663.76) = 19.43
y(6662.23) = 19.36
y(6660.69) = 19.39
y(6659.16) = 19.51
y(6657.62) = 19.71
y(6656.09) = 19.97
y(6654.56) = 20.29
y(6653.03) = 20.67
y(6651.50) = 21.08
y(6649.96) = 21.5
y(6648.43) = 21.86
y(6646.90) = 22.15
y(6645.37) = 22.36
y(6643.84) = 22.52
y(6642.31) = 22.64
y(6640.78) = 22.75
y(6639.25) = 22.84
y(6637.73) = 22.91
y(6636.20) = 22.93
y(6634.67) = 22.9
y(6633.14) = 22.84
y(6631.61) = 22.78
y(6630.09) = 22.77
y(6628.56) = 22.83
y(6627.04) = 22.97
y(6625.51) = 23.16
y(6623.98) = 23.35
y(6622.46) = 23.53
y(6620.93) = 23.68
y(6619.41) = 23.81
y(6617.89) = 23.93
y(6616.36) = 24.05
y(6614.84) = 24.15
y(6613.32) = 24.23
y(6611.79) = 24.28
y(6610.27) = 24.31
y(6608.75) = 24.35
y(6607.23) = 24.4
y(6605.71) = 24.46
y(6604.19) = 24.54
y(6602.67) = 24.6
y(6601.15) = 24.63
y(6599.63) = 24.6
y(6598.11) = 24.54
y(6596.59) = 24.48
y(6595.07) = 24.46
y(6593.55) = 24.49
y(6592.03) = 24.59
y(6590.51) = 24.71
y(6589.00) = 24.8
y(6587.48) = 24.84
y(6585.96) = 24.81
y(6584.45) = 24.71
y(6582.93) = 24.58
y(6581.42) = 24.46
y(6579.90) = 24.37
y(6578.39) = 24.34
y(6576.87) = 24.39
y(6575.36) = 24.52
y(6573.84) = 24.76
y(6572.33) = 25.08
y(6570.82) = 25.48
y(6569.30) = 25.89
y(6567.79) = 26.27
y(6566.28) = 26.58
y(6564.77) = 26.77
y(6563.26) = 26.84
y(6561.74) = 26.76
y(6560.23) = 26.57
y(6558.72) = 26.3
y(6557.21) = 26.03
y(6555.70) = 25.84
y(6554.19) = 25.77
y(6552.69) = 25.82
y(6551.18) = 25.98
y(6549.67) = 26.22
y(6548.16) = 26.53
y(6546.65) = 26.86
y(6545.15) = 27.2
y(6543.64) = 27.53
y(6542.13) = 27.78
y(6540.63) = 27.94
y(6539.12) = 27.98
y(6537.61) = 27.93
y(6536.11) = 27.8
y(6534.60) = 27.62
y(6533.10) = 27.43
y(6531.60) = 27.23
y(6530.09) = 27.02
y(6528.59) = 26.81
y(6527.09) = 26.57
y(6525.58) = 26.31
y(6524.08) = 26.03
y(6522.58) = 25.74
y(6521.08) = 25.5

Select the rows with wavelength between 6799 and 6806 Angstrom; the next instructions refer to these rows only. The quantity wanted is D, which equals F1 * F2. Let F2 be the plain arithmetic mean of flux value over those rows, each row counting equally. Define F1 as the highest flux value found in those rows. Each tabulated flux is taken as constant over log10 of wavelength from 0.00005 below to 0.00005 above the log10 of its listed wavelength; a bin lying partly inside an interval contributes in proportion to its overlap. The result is 272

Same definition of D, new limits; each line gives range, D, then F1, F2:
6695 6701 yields 350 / 18.8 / 19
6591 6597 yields 603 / 24.59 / 25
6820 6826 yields 261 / 16.26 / 16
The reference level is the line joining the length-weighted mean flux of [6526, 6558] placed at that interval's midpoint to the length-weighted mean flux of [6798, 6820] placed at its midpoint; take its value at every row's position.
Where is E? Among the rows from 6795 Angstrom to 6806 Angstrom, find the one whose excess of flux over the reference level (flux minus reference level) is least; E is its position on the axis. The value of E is 6795.47 Angstrom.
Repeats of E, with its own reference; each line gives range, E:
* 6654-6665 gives 6660.69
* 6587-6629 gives 6628.56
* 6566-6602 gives 6576.87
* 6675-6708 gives 6688.35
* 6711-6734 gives 6722.32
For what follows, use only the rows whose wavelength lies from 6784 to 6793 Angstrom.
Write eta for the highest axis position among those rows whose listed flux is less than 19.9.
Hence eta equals 6792.34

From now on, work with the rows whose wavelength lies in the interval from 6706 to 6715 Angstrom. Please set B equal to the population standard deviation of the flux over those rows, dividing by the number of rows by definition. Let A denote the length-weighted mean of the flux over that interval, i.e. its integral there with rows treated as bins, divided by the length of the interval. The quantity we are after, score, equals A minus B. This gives 18.6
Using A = 19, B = 0.39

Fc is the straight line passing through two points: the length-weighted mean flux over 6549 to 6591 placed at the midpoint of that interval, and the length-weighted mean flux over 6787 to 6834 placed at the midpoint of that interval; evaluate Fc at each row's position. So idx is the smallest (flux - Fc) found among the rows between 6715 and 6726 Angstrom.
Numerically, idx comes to -3.3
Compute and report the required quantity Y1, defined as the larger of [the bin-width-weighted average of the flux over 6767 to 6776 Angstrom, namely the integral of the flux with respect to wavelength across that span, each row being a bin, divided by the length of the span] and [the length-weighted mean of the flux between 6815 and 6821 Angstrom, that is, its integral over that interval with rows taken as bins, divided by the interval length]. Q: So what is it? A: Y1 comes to 17.4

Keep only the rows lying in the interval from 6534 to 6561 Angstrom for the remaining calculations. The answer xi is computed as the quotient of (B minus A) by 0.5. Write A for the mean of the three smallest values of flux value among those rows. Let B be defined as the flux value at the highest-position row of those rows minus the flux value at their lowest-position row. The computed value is -54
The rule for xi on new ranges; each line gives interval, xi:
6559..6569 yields -54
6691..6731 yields -36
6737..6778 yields -32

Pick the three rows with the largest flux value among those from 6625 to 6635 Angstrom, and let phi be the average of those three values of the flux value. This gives 23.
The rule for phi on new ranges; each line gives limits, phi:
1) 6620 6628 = 24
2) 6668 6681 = 21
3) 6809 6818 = 16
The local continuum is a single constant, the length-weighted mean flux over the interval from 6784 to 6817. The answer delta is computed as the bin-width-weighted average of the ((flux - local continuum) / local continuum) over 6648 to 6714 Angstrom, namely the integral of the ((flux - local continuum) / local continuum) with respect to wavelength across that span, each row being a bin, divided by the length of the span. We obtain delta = 0.2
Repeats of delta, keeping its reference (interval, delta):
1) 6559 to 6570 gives 0.6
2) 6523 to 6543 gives 0.7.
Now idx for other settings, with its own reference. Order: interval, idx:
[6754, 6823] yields -1.9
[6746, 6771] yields -1.9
